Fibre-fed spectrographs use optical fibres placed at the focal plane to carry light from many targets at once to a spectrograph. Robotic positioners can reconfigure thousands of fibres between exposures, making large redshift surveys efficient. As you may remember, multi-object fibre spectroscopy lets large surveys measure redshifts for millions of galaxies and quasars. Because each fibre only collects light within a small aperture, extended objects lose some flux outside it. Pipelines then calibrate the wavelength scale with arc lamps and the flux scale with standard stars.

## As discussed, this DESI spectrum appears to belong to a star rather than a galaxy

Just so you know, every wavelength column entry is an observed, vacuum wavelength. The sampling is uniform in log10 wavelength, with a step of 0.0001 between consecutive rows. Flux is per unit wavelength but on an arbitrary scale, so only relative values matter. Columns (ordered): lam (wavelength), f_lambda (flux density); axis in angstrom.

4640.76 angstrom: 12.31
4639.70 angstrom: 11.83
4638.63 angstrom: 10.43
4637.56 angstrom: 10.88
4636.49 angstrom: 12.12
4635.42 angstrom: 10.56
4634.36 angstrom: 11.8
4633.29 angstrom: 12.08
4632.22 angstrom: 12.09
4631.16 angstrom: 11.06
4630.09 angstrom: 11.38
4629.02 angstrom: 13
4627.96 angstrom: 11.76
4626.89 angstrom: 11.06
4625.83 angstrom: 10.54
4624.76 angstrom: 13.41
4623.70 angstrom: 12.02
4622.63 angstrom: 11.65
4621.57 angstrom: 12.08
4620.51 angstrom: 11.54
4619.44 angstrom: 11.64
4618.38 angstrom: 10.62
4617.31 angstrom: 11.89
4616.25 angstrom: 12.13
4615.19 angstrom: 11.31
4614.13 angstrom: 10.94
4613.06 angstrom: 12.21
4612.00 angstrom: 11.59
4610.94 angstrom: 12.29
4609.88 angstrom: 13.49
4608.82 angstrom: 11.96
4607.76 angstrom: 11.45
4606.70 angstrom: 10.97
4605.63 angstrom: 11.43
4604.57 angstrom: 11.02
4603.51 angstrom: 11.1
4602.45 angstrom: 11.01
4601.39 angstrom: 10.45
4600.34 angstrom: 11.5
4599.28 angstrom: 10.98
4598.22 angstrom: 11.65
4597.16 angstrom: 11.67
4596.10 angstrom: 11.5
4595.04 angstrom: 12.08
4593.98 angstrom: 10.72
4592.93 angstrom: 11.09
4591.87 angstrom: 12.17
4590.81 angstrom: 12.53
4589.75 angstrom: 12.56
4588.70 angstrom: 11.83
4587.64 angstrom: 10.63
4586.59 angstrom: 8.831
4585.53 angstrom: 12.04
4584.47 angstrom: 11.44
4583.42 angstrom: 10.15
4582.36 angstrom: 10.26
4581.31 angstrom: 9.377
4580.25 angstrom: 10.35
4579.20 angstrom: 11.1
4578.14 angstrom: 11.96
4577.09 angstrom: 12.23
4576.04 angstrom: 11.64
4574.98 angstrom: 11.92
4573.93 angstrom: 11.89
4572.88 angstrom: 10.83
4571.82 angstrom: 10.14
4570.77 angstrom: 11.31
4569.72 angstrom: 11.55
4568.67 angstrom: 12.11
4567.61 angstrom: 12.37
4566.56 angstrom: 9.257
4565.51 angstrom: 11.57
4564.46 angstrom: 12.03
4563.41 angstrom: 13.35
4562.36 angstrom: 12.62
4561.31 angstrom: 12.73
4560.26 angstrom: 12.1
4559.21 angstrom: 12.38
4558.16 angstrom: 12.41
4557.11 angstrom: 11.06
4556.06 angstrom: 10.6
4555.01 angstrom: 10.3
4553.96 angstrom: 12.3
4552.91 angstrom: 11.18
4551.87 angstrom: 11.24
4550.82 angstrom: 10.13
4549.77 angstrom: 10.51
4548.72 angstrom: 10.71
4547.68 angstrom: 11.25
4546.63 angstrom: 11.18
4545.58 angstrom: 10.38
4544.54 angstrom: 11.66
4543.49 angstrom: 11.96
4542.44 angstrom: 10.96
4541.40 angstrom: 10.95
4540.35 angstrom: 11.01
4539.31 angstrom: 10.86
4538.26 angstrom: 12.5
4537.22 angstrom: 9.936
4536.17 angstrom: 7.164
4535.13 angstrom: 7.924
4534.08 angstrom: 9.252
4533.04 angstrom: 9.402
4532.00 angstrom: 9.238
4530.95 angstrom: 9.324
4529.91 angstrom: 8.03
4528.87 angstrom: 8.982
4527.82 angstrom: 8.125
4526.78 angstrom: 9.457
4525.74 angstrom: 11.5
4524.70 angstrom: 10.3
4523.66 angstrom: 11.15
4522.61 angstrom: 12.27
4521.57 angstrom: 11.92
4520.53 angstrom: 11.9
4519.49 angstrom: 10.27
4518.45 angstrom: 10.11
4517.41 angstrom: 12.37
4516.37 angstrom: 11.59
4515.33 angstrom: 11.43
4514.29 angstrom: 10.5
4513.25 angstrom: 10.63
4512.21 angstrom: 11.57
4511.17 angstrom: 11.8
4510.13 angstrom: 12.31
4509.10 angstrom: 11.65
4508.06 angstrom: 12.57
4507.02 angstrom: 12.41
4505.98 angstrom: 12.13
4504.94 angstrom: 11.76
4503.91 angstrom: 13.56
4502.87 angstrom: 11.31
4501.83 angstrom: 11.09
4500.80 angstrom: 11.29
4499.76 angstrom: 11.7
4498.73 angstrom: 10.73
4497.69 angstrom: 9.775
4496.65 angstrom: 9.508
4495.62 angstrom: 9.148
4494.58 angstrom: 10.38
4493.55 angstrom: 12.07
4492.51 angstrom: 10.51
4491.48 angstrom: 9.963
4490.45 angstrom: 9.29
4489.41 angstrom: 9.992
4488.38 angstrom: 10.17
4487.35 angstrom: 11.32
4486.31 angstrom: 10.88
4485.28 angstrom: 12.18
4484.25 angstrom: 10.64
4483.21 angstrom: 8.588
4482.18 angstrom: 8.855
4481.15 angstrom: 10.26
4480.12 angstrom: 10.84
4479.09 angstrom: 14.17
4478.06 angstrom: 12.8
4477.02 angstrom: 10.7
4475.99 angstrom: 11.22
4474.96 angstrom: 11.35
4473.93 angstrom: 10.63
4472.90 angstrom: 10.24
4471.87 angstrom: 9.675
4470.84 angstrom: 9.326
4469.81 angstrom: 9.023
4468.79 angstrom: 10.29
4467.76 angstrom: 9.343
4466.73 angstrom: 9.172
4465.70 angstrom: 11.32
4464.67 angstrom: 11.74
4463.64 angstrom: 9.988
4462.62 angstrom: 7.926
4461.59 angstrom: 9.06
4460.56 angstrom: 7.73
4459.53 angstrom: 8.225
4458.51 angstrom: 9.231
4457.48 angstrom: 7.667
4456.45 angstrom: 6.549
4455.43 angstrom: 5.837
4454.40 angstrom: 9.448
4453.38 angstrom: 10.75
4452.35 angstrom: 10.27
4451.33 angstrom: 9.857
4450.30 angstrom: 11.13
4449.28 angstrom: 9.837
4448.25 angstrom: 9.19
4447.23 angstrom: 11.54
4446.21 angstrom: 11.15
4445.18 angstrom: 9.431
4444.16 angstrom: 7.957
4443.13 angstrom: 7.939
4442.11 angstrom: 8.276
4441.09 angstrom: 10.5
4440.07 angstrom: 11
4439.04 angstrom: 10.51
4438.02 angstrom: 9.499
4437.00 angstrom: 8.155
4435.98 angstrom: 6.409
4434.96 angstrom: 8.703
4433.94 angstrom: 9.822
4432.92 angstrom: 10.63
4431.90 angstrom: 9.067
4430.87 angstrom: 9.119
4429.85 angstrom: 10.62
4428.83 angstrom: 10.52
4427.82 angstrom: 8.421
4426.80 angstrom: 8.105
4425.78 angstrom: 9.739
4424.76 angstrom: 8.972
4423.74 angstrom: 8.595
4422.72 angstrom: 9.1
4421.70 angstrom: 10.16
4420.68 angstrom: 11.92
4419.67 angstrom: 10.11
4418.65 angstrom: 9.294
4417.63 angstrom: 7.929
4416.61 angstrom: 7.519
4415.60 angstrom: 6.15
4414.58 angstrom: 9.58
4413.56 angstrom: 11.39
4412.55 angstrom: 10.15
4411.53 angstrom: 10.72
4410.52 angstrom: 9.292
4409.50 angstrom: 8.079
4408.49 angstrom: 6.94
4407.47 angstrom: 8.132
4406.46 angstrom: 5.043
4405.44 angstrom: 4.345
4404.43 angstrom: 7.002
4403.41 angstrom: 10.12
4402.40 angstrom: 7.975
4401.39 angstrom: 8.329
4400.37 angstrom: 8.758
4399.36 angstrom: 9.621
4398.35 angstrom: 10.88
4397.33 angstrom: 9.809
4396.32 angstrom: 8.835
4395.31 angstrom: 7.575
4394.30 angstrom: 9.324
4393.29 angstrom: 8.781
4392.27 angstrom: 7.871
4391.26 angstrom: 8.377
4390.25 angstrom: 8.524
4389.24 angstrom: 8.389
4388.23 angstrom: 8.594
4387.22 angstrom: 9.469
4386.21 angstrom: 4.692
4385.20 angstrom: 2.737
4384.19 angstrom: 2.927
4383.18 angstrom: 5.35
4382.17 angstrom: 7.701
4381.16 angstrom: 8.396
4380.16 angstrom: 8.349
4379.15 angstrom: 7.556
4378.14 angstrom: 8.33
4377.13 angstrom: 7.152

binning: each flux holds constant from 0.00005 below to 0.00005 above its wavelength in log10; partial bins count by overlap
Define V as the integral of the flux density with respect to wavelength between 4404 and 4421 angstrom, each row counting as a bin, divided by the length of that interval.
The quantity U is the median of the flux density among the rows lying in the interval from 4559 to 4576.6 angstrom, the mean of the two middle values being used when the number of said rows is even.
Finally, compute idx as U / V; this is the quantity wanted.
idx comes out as 1.4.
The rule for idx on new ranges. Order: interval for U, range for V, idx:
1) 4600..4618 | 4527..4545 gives 1.2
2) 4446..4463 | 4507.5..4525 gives 0.8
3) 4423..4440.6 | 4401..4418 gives 1.1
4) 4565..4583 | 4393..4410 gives 1.4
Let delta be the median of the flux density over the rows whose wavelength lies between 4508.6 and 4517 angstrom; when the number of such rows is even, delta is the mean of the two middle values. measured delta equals 11.6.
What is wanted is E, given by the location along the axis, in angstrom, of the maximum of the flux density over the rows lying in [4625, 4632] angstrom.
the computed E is 4629.02 angstrom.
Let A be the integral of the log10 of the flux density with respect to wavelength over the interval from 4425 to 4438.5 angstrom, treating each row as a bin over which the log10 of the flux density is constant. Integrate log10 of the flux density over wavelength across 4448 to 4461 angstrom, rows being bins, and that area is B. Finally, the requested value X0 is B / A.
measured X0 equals 0.95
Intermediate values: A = 12.9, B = 12.2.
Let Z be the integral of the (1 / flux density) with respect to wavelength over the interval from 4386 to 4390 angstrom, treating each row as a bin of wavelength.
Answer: 0.53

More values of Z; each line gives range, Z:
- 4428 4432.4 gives 0.46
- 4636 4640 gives 0.36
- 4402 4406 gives 0.60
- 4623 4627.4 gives 0.38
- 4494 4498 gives 0.41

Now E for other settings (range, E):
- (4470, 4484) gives 4479.09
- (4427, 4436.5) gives 4432.92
